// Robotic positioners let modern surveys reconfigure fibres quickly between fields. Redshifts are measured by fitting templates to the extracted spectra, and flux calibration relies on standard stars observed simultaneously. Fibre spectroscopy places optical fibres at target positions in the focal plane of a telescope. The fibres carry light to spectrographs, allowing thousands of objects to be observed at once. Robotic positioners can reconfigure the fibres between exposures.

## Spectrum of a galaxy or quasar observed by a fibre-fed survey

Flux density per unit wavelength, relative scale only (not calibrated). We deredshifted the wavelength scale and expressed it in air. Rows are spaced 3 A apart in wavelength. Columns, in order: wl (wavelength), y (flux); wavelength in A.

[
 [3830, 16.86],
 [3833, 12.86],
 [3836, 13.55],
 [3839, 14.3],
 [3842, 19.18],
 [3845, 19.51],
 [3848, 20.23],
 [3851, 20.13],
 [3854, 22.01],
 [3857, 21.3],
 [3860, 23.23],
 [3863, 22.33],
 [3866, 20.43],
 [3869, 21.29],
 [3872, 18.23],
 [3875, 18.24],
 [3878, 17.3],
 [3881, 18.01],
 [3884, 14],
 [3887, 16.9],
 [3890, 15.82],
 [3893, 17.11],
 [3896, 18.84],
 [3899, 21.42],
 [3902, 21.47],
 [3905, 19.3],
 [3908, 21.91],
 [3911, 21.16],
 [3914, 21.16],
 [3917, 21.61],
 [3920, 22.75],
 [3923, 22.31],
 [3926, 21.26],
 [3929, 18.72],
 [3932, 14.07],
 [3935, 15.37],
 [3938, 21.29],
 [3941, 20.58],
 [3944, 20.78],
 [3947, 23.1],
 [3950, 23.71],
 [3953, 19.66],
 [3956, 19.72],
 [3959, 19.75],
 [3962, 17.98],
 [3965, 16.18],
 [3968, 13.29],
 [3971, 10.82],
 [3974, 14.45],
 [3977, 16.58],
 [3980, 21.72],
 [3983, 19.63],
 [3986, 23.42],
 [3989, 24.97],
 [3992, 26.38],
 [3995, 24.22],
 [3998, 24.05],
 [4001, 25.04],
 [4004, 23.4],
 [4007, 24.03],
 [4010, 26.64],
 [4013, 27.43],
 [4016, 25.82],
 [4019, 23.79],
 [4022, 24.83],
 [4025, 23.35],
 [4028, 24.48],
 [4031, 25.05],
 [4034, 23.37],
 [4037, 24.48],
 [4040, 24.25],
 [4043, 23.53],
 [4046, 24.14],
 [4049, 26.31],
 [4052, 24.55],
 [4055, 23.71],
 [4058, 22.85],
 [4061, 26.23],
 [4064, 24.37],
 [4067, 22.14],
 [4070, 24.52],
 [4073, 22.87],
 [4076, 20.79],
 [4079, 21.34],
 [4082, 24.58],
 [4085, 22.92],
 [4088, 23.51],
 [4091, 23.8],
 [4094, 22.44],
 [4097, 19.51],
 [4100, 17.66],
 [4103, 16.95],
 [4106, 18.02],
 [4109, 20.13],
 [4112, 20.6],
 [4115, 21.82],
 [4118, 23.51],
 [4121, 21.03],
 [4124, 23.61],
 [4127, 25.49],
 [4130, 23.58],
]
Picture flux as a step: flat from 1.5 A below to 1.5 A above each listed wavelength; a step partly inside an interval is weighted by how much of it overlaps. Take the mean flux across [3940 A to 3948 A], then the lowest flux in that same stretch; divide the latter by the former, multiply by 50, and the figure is 48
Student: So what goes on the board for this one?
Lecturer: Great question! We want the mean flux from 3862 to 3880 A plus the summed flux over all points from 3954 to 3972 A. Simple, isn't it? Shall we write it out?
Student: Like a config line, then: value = 117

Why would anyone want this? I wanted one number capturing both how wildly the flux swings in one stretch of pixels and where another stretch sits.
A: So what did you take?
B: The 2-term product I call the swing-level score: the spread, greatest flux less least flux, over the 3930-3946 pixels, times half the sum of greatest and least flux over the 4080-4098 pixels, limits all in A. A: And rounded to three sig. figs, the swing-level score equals 159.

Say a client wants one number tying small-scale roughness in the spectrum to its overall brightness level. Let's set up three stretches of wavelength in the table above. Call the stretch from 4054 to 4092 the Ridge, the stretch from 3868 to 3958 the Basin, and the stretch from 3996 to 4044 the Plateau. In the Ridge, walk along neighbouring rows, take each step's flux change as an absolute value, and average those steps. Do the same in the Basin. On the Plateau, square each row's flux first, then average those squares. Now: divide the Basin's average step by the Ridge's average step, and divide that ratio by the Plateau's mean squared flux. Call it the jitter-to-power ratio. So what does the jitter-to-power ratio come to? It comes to 0.0016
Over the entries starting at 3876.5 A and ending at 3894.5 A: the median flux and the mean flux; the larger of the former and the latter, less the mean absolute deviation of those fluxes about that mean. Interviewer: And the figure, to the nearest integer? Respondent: 16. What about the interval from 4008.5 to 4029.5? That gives 24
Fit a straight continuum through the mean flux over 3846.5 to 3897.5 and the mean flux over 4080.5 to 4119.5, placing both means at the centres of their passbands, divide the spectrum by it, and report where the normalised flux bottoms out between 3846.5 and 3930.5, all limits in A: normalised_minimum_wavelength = 3884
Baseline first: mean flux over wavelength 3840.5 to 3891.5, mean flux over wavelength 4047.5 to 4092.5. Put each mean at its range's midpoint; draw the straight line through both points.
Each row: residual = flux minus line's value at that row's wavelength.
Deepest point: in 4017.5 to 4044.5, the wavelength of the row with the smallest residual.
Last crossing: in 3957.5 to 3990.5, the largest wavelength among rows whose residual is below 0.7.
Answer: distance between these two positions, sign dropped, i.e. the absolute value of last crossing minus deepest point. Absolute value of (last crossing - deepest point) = 60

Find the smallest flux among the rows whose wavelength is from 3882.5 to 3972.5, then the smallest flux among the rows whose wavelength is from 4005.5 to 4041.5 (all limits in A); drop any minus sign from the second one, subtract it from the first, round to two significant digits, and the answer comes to -13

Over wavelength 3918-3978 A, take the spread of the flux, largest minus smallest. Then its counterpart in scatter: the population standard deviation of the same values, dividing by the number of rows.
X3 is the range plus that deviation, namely 16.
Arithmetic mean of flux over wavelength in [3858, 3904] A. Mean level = 19.0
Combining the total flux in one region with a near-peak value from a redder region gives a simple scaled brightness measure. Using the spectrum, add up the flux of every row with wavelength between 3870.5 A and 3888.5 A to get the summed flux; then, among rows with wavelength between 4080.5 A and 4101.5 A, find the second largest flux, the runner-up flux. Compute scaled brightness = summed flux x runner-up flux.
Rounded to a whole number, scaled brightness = 2444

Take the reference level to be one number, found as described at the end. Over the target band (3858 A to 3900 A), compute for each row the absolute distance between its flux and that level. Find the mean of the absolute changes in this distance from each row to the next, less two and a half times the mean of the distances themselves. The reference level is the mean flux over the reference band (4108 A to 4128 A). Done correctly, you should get -7.4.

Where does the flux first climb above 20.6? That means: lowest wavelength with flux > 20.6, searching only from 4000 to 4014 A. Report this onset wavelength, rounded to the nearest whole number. 4001 A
